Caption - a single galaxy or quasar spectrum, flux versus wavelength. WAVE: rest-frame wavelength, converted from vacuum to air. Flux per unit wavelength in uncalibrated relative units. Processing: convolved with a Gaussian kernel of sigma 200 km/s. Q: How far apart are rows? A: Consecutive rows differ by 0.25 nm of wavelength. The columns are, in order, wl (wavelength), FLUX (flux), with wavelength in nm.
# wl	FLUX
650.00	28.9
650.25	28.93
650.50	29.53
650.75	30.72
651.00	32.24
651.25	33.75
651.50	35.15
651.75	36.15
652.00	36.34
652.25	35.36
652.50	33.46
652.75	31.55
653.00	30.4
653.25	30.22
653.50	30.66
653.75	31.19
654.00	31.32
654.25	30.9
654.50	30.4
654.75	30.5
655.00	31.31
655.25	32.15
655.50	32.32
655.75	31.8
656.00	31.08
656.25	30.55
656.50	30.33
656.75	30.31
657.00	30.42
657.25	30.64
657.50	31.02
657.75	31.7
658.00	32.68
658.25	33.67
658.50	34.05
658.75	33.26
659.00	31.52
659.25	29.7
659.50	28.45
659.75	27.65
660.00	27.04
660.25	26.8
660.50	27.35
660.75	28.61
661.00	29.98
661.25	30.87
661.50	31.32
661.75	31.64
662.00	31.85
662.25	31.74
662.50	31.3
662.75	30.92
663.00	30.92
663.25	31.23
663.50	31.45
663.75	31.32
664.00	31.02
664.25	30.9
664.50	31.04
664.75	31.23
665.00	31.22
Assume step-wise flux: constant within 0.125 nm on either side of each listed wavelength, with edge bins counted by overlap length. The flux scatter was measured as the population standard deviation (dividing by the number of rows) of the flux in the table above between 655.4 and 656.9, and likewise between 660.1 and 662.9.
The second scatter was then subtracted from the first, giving -1.0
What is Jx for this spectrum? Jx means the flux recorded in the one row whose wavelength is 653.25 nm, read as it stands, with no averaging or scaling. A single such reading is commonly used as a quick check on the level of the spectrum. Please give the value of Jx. 30.22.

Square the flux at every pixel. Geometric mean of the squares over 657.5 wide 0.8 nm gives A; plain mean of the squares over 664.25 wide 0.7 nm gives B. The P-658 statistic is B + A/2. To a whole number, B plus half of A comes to 1444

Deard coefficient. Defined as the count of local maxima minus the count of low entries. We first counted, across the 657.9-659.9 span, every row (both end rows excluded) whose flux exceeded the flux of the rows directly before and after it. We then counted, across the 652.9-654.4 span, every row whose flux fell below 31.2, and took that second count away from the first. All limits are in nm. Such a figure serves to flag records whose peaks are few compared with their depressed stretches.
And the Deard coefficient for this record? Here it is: -4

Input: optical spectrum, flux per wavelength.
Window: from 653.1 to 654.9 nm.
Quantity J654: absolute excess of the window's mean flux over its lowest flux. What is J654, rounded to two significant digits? 0.52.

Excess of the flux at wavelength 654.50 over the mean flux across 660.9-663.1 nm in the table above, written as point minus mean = -1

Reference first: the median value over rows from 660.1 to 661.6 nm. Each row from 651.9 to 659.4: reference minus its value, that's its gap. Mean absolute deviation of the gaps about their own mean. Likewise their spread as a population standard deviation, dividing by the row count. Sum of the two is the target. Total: 2.8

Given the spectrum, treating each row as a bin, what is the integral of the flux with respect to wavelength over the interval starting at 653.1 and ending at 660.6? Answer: 230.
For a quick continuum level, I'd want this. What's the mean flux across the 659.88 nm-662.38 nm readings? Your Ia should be 29.7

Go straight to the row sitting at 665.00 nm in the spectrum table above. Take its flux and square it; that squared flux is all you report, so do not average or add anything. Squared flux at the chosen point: 975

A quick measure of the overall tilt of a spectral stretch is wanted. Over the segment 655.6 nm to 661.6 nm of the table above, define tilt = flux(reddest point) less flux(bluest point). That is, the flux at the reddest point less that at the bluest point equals 0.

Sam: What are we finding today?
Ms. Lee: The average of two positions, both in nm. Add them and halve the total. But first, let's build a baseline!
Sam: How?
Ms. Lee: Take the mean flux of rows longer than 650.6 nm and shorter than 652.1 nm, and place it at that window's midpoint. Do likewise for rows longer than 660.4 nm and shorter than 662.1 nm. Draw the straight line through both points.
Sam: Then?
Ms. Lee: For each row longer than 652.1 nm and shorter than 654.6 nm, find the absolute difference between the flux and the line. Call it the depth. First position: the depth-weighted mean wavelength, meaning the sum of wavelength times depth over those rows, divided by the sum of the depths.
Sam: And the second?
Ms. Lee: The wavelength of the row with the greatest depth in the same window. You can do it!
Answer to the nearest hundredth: 653.36 nm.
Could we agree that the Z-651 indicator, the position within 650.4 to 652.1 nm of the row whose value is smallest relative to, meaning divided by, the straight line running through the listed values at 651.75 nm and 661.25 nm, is 650.50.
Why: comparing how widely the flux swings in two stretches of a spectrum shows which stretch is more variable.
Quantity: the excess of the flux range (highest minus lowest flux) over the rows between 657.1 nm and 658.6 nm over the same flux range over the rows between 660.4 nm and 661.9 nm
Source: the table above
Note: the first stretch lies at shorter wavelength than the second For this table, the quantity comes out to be -0.9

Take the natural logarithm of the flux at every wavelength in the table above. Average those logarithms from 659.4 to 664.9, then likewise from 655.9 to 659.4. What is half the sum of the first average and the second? 3.43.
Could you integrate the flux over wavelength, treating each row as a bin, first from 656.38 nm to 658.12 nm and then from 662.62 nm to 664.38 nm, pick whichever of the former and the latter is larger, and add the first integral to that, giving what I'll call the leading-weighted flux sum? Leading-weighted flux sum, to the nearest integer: 109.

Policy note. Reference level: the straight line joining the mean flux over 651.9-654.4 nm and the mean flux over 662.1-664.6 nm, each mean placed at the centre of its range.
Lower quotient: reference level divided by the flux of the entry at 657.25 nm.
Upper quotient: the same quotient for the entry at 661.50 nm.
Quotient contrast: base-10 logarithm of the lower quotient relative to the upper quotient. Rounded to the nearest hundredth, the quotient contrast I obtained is 0.01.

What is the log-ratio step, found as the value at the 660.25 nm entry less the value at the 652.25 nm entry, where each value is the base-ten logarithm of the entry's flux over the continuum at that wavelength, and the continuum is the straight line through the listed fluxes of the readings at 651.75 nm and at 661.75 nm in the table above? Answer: -0.074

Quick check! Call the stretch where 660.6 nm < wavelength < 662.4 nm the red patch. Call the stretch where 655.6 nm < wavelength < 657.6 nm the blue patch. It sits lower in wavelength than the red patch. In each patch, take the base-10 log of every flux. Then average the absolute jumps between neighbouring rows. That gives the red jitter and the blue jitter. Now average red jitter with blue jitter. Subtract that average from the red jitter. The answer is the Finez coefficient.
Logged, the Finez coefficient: 0.002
